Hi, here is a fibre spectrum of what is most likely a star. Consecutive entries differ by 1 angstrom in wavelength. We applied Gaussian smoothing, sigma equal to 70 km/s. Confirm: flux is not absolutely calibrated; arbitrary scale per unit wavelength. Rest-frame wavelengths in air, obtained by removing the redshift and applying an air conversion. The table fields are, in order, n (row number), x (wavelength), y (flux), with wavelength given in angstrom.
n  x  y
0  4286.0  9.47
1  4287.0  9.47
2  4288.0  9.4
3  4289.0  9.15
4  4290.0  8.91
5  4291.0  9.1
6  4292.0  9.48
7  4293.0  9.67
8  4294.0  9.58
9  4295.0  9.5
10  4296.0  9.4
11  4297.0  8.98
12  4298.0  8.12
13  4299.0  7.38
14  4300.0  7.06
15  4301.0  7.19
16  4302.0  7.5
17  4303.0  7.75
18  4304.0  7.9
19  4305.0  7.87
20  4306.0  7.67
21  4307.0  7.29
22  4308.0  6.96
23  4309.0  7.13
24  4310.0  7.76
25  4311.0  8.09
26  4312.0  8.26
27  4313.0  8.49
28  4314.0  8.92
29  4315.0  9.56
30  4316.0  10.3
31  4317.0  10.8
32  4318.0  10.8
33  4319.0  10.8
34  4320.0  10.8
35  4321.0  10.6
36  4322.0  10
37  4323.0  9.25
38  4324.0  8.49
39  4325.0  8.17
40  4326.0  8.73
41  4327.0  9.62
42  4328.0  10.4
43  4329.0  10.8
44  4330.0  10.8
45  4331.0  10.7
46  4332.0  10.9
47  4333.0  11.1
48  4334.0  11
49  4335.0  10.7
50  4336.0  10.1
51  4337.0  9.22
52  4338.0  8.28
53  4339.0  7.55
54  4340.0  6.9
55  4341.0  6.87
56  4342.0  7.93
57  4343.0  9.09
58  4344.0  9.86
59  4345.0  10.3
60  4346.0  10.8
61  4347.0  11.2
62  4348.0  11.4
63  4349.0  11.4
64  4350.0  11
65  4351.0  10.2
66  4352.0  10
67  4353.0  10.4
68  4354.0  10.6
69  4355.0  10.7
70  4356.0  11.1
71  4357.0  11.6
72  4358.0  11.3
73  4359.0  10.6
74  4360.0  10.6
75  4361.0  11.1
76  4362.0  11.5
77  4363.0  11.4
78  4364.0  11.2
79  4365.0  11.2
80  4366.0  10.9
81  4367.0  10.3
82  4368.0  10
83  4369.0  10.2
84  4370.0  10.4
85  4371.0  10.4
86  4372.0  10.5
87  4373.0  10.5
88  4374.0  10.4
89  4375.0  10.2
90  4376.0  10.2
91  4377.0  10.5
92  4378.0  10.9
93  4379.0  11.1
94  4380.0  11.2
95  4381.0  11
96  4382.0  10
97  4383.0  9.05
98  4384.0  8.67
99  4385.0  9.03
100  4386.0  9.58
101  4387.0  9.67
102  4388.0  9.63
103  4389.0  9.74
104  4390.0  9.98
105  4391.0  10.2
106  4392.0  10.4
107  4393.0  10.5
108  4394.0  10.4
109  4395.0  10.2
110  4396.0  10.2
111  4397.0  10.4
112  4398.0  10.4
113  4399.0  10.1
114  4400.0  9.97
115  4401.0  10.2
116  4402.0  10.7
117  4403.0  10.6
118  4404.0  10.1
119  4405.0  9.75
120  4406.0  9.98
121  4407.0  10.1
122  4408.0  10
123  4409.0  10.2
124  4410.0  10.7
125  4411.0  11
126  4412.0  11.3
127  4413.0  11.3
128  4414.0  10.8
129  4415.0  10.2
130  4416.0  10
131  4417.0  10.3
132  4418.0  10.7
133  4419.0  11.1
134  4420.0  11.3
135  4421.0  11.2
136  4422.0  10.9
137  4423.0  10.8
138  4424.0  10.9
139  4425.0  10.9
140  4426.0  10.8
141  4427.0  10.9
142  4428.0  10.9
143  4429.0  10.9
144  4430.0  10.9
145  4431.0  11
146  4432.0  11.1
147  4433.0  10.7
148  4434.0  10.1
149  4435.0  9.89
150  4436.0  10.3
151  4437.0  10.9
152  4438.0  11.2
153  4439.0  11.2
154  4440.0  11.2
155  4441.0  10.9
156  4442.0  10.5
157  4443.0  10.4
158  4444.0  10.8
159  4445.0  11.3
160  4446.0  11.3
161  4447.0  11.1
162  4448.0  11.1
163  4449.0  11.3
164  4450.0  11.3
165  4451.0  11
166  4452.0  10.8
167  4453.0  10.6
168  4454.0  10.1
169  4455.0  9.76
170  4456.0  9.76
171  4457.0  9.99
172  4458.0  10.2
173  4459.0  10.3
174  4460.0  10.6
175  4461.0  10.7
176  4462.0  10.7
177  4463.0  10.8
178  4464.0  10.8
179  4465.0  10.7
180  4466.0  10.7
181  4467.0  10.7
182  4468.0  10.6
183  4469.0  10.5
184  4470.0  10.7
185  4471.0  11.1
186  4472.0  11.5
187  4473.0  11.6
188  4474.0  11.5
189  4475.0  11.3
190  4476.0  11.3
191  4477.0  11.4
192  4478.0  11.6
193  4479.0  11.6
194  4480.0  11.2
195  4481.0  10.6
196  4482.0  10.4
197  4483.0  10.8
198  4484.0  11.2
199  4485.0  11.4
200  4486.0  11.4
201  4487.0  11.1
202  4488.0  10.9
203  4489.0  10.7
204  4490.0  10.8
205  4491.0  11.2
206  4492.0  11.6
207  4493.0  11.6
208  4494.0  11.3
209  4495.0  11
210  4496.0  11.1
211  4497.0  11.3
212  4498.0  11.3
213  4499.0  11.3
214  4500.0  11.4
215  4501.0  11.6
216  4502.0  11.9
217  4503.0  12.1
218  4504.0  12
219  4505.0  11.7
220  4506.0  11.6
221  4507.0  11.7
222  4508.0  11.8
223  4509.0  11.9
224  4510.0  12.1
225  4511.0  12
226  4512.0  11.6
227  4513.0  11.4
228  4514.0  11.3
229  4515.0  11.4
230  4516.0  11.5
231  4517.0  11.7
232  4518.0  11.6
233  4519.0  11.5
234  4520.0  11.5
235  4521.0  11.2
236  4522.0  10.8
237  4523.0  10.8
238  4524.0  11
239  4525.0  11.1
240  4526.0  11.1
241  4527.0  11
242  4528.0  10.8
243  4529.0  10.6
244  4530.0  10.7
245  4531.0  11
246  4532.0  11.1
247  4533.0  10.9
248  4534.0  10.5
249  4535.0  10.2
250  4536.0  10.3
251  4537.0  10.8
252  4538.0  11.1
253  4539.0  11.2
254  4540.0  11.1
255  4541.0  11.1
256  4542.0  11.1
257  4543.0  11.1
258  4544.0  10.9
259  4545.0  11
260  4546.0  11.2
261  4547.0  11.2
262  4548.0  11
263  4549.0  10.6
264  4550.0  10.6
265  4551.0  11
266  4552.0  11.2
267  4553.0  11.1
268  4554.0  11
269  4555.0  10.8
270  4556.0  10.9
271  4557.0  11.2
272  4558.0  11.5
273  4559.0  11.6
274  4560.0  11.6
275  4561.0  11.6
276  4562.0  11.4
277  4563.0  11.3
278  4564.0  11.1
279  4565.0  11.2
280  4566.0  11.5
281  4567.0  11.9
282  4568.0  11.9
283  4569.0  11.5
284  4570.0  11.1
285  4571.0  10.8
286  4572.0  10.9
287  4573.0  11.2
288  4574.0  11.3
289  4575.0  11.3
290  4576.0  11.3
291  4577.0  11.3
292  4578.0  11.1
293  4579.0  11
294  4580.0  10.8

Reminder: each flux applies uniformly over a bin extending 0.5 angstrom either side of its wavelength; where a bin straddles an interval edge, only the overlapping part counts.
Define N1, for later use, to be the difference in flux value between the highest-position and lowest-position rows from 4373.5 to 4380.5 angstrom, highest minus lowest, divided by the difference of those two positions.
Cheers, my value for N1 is 0.13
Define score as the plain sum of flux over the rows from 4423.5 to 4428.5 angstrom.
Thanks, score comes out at 54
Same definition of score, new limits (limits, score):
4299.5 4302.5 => 22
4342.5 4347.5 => 51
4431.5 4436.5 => 52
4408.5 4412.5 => 43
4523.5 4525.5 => 22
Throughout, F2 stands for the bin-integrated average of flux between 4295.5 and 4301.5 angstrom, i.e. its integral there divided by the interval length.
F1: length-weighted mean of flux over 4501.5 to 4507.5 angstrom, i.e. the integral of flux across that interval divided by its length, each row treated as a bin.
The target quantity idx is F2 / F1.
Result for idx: 0.68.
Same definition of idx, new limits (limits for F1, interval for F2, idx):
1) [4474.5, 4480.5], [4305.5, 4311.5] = 0.66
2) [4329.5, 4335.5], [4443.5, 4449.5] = 1.03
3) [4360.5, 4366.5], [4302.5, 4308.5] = 0.68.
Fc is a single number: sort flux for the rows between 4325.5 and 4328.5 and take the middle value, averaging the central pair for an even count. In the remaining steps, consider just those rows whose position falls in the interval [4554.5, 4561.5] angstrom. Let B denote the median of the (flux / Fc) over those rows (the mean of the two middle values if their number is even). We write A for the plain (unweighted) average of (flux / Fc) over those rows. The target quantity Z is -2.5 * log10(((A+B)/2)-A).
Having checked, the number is 5.0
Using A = 1.18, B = 1.20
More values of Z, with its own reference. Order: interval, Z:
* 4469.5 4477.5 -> 6.5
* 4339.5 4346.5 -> 4.6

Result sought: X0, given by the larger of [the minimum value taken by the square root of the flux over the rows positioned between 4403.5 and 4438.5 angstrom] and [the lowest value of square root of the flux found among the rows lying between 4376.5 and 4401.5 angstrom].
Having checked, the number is 3.12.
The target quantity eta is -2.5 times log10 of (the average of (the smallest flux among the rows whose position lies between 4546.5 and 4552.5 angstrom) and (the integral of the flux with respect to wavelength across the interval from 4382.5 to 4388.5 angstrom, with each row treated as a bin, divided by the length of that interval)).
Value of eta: -2.49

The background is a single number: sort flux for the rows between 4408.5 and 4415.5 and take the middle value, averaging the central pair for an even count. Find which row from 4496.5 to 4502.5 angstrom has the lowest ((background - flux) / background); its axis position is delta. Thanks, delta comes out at 4502.0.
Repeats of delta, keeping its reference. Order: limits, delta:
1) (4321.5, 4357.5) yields 4357.0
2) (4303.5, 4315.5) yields 4315.0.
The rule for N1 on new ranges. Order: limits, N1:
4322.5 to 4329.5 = 0.26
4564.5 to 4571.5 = -0.07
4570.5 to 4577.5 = 0.08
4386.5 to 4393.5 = 0.14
